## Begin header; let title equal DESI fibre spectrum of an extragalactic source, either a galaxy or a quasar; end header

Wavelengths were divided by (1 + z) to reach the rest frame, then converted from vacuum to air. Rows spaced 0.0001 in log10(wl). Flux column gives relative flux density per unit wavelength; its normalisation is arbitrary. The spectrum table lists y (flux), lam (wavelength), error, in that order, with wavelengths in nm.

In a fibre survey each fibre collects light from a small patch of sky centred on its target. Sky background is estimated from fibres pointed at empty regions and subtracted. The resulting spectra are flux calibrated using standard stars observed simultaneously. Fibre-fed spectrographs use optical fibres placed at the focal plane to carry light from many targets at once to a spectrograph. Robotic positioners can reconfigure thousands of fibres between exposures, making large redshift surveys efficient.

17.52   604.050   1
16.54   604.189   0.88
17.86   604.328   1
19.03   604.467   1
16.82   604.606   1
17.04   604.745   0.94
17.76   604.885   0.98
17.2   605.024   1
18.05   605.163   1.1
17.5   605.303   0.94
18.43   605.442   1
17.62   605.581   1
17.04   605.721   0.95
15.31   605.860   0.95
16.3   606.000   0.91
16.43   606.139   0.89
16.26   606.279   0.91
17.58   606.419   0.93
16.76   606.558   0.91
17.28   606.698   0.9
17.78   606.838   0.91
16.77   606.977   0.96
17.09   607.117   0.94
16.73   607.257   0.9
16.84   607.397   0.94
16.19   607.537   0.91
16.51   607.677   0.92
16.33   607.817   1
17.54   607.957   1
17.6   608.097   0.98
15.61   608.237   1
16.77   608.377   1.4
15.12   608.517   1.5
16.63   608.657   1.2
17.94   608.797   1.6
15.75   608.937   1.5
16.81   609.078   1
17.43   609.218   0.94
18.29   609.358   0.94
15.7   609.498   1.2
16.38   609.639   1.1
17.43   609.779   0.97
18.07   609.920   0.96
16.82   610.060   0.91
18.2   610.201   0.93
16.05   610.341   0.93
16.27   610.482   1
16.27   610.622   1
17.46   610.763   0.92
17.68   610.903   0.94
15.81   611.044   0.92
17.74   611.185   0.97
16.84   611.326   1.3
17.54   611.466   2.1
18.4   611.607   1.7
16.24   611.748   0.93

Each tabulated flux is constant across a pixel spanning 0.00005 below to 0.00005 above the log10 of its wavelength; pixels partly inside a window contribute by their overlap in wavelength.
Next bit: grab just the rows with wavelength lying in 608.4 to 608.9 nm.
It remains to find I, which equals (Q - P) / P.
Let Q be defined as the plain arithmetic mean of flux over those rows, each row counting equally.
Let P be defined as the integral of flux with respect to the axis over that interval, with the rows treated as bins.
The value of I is 1.00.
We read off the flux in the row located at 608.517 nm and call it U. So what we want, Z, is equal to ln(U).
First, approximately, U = 15.12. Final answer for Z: 2.72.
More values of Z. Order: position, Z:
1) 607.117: 2.84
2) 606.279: 2.79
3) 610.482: 2.79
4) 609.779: 2.86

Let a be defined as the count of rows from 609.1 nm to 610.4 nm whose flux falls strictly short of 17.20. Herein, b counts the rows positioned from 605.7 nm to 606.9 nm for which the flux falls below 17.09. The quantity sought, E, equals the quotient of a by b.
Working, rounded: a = 4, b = 6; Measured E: 0.7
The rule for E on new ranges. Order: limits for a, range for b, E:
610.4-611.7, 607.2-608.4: 0.6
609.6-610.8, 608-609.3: 0.8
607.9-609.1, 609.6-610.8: 1.2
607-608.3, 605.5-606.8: 1.2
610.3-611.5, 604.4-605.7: 2.5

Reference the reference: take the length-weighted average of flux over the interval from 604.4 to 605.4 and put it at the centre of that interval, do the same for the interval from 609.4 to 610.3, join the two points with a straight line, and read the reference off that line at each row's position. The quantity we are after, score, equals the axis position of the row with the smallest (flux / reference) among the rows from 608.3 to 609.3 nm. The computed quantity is 608.517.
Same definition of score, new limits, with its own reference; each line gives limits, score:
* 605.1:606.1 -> 605.860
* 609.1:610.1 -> 609.498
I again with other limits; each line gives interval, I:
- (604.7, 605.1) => 1.50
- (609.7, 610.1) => 1.50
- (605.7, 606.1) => 1.51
